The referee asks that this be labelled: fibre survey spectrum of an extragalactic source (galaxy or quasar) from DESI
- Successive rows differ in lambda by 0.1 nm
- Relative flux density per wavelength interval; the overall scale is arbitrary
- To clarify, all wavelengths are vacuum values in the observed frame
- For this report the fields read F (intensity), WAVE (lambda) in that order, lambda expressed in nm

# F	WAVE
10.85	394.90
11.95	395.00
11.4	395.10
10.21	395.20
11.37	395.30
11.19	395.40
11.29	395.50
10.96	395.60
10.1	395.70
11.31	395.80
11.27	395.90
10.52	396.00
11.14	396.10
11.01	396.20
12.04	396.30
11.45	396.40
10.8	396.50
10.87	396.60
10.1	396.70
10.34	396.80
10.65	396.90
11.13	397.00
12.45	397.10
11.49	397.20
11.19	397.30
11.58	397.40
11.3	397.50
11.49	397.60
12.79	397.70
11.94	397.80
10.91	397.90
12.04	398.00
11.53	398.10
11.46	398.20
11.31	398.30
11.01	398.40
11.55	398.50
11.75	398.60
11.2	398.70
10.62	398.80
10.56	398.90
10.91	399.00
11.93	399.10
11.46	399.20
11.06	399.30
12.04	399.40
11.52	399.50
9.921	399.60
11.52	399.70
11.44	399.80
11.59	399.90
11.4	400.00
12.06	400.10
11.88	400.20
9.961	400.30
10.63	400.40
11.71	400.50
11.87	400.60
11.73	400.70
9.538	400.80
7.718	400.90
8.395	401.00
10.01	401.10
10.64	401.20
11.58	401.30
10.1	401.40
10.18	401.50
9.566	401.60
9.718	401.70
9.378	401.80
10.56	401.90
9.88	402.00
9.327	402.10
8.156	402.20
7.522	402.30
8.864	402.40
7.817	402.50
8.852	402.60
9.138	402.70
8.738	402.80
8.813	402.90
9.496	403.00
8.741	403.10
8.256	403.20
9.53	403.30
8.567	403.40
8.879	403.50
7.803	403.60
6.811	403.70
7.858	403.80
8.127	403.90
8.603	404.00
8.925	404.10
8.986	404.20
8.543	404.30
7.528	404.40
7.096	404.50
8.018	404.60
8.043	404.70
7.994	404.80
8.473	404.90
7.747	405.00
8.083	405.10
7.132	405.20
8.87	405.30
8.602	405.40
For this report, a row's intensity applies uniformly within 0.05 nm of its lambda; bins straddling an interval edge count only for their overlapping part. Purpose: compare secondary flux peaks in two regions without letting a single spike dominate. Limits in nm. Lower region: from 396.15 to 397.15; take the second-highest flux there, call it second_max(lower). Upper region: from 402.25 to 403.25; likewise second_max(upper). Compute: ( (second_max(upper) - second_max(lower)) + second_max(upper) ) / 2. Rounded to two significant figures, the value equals 3.1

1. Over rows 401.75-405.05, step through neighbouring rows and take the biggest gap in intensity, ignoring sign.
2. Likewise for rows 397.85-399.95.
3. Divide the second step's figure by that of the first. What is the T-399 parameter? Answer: 1.2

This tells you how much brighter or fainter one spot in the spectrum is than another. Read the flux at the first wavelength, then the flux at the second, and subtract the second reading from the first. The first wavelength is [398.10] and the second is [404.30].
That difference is 3.0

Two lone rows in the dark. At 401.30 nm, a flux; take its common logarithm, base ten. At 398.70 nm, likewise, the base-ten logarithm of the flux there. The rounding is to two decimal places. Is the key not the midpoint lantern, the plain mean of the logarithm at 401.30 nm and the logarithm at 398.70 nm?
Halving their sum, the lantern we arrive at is 1.06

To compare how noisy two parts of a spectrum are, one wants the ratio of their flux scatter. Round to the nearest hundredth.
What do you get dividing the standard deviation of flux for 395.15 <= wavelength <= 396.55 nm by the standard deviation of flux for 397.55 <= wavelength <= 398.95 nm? 0.87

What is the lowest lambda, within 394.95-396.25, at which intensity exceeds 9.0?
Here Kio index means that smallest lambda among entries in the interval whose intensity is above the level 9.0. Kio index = 395.00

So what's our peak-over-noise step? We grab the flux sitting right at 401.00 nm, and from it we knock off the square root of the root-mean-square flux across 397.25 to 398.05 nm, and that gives 5.0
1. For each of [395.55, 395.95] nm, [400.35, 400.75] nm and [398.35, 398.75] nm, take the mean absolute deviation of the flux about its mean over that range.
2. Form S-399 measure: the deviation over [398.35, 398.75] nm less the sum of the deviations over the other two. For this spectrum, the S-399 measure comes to -0.6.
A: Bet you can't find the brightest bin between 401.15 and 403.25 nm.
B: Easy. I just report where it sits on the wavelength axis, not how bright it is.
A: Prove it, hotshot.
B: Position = 401.30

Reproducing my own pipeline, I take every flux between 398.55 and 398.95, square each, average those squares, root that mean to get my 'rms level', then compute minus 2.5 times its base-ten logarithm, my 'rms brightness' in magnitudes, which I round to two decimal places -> -2.61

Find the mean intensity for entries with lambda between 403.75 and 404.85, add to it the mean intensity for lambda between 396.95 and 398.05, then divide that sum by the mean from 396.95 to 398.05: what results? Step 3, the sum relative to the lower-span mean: 1.70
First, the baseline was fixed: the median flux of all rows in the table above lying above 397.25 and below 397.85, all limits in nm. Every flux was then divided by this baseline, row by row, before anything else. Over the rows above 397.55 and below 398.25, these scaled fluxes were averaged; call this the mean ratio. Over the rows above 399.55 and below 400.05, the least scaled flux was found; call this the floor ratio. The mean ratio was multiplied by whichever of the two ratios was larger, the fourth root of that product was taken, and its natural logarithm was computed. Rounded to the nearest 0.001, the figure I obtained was 0.009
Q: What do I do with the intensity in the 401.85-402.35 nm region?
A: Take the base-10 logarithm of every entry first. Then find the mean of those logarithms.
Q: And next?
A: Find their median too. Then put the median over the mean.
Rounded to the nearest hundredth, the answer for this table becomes 1.02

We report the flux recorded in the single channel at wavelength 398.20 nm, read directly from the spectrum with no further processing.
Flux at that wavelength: 11.46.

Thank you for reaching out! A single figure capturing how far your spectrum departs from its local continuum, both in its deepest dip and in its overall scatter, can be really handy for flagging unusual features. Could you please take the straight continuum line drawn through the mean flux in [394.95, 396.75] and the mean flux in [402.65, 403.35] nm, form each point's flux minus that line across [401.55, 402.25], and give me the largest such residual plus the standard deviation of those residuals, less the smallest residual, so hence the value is 3.0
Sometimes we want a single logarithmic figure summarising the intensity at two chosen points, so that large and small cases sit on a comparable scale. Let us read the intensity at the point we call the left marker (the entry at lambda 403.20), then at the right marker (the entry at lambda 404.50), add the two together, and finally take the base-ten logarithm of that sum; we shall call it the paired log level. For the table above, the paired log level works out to 1.19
